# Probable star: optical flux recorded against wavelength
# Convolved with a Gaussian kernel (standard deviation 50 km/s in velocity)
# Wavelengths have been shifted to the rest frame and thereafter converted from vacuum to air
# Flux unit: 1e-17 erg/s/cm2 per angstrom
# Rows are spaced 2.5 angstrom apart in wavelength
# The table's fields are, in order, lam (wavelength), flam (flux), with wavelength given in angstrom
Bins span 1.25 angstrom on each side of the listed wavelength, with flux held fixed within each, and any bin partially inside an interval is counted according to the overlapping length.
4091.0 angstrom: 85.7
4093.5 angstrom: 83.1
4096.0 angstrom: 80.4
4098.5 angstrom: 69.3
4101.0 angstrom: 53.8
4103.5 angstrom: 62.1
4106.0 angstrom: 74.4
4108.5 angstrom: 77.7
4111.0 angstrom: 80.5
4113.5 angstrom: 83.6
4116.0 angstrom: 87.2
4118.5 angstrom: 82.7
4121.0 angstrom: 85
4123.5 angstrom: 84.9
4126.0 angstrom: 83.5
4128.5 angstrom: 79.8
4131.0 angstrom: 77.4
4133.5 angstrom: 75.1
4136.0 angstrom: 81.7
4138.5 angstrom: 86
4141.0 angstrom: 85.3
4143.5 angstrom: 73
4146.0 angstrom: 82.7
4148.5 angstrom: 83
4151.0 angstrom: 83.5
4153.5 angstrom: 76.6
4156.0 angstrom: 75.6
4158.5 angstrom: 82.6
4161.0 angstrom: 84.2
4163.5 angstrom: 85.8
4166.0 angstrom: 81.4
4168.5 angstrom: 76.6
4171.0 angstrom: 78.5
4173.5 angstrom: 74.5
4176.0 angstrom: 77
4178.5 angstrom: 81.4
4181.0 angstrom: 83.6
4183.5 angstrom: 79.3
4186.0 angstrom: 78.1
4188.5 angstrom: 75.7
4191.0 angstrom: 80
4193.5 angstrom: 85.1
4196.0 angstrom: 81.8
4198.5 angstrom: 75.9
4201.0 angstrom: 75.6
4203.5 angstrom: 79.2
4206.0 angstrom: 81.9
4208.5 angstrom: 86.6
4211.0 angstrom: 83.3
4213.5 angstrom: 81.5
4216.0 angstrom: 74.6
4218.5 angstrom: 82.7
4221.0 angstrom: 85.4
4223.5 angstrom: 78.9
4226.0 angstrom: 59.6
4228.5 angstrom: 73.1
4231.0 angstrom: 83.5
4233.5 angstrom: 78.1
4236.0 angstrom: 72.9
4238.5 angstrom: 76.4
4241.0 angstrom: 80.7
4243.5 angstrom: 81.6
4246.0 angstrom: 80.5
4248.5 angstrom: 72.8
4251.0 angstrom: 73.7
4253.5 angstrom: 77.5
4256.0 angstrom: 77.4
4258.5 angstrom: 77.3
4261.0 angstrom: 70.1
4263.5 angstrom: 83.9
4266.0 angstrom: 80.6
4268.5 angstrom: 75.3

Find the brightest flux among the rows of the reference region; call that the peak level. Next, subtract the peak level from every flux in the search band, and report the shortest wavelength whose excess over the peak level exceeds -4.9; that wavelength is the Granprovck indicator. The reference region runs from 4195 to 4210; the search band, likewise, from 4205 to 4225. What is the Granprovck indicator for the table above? 4206.0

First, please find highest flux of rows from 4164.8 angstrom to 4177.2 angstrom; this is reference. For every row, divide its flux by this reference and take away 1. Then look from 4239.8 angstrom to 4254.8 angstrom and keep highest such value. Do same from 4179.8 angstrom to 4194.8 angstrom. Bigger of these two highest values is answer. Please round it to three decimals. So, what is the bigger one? 0.045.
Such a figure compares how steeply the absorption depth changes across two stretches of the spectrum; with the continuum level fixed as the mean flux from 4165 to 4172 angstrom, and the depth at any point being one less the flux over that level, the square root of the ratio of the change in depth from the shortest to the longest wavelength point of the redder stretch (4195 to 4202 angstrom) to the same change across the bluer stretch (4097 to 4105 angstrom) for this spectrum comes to 0.93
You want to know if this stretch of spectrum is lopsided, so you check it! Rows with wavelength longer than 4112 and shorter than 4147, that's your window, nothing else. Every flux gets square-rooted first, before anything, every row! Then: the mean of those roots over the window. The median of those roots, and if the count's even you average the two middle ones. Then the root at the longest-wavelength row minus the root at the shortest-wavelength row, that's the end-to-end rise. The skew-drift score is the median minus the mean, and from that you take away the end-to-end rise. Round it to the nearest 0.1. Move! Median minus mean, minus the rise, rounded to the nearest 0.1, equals 0.1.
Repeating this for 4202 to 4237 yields 0.5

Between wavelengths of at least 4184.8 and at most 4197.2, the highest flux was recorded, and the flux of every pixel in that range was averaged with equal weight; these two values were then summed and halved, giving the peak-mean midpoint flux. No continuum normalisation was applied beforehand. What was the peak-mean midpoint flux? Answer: 82.6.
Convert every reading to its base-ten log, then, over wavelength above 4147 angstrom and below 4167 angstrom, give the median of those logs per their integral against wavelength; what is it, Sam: 0.050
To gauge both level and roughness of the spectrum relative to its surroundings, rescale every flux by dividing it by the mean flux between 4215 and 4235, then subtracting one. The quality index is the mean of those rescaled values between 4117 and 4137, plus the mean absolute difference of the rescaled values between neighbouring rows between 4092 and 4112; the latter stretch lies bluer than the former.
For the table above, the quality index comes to 0.16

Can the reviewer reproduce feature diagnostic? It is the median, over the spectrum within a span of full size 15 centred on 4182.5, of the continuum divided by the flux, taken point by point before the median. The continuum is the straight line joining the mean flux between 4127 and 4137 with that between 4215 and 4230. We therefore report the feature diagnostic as 0.98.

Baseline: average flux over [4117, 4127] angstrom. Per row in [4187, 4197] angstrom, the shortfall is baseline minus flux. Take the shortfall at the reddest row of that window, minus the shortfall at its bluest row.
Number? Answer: -6.1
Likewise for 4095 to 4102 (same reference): 26.6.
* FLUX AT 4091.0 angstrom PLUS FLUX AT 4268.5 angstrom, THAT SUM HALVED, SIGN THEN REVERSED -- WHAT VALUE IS -80.5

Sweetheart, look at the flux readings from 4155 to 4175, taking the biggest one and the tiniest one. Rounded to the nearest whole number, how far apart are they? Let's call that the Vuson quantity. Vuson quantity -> 11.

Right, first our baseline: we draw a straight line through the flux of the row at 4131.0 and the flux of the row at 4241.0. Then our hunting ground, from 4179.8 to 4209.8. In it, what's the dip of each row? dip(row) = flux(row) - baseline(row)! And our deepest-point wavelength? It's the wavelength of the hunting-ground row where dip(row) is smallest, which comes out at 4201.0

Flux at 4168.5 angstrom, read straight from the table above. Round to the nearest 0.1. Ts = 76.6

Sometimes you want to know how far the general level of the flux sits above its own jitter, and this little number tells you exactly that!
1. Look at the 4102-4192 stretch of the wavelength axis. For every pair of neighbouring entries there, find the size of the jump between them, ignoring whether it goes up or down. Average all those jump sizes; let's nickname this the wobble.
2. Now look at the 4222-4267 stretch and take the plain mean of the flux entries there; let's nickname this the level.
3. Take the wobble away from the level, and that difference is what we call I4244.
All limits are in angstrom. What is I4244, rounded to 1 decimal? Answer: 72.9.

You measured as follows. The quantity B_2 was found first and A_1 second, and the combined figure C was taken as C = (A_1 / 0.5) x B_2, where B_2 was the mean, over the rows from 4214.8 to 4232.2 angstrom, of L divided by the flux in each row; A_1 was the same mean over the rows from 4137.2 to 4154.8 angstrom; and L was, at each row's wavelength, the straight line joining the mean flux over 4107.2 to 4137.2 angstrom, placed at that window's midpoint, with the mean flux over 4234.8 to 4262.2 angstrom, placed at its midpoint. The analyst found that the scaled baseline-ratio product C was 2.03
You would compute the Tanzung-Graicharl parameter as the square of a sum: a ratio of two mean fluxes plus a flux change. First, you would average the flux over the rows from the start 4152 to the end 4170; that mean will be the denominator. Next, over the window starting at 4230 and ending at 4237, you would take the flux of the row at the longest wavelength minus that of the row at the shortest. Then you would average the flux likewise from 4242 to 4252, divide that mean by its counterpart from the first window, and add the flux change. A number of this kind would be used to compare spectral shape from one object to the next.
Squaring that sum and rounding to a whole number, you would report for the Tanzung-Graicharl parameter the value 93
